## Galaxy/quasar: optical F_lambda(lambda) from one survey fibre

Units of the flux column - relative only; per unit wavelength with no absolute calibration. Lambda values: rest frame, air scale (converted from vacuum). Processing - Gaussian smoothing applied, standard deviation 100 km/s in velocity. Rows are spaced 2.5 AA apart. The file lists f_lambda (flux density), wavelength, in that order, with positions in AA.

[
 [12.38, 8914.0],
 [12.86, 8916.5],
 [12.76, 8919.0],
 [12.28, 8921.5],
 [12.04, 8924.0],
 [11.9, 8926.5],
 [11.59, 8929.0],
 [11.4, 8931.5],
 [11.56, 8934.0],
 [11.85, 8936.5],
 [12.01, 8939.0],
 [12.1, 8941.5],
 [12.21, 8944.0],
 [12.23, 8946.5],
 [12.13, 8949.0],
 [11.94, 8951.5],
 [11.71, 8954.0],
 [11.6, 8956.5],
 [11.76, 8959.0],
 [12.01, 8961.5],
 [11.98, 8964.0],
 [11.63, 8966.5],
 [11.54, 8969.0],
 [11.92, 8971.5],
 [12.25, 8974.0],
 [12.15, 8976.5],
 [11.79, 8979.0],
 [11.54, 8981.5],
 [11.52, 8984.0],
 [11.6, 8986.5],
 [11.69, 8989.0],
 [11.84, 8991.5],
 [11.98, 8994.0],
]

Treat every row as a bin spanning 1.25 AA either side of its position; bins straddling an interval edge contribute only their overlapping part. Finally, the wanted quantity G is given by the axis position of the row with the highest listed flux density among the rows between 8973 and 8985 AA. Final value 8974.0 AA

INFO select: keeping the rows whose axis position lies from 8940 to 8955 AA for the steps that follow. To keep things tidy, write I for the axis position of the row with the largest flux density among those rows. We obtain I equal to 8946.5 AA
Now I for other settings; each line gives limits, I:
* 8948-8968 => 8949.0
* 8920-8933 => 8921.5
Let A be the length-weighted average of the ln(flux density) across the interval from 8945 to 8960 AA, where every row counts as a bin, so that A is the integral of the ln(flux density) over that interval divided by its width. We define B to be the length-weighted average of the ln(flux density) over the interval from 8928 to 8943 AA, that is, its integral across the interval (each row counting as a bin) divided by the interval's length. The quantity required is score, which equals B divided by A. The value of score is 1.00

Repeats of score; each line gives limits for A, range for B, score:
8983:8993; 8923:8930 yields 1.01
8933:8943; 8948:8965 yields 1.00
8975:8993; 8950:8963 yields 1.00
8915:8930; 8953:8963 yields 0.98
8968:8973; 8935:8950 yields 1.01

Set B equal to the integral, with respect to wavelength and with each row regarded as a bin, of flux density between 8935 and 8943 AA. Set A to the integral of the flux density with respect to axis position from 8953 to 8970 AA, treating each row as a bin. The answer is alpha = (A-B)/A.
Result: 0.5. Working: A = 200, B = 96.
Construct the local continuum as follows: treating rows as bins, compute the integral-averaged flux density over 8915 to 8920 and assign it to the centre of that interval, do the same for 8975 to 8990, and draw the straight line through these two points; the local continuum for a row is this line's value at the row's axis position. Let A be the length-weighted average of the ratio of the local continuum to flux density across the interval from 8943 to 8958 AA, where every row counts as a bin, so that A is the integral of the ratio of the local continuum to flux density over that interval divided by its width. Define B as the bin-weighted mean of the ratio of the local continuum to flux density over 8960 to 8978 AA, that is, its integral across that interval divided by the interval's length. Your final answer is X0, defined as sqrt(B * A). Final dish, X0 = 1.01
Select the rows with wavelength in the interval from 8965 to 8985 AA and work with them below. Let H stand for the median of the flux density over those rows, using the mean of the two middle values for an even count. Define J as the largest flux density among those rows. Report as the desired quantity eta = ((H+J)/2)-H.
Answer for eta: 0.27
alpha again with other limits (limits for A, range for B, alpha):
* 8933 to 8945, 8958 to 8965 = 0.4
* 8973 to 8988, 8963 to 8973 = 0.3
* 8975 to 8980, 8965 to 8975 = -1.0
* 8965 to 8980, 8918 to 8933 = 0.0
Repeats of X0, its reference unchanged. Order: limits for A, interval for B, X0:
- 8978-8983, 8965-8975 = 1.01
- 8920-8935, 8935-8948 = 1.05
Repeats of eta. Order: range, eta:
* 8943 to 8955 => 0.05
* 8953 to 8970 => 0.15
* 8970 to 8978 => 0.05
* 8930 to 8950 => 0.09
